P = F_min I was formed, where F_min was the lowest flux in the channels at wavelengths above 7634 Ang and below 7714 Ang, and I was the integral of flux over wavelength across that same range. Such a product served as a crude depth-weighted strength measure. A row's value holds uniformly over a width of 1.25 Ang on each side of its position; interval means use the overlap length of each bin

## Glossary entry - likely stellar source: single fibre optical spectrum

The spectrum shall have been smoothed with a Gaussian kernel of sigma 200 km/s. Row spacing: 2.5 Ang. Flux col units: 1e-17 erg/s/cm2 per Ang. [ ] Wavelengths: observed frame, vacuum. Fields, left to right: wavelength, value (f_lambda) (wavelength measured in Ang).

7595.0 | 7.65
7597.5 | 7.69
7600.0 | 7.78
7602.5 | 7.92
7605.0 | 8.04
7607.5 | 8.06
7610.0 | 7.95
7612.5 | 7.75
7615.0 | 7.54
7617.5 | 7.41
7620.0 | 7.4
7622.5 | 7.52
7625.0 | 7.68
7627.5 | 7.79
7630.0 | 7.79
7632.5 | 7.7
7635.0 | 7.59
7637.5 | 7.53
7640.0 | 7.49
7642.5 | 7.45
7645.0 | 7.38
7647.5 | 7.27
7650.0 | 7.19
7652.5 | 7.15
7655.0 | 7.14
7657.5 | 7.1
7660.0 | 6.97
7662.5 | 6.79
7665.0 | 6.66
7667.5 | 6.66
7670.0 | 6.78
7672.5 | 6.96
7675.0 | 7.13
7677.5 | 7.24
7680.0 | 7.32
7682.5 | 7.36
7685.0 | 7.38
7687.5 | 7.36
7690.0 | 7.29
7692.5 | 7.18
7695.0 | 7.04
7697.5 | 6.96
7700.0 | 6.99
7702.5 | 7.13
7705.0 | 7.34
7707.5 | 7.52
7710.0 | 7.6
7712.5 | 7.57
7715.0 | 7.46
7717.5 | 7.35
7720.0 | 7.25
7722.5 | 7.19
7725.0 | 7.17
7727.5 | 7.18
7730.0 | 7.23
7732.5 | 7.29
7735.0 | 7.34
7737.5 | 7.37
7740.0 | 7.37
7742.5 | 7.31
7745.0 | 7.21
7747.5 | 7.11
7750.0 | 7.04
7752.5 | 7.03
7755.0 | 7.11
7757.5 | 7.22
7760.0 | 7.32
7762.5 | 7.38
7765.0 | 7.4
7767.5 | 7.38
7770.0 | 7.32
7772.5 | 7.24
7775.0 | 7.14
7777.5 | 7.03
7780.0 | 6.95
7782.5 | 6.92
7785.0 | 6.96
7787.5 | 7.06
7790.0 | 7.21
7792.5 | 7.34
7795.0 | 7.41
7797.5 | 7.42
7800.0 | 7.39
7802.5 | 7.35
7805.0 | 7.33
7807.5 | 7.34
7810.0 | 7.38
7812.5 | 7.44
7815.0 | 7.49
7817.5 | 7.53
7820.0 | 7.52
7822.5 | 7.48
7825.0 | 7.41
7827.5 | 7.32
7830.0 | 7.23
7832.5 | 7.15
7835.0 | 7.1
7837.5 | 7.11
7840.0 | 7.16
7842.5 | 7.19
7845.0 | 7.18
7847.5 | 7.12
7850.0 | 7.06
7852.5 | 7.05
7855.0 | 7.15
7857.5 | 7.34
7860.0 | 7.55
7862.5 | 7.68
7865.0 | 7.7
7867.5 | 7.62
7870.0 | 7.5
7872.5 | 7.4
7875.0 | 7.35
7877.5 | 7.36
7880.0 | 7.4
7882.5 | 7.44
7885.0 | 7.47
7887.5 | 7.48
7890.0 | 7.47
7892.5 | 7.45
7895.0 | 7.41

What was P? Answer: 3838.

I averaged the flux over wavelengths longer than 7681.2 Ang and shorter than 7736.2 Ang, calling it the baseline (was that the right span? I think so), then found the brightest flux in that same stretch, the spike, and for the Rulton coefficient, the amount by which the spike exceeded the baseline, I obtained 0.319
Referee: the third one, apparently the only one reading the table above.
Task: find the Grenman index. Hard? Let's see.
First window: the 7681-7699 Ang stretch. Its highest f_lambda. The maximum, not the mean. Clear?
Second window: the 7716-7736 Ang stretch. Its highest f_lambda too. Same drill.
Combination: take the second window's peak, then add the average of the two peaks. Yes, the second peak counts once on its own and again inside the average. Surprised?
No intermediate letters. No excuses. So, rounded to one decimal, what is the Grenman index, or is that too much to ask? 14.7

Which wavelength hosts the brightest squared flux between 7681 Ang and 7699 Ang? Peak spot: 7685.0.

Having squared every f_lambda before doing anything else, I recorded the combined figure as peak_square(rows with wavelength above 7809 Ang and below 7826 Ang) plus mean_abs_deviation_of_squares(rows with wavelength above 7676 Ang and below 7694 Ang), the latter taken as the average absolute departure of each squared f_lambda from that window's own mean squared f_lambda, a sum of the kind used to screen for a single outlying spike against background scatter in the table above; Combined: 57.5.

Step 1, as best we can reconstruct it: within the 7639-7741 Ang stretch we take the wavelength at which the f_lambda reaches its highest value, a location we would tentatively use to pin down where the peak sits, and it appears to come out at 7710.0 Ang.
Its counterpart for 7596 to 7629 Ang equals 7607.5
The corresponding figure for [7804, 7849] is 7817.5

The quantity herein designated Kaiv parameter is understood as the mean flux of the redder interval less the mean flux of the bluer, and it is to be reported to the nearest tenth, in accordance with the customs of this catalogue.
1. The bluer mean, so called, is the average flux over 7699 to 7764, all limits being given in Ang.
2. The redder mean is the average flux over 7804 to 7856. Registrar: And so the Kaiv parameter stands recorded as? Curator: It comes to 0.0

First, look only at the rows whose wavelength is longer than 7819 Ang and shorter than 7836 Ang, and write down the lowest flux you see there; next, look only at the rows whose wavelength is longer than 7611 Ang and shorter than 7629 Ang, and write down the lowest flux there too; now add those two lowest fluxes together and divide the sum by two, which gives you 7.25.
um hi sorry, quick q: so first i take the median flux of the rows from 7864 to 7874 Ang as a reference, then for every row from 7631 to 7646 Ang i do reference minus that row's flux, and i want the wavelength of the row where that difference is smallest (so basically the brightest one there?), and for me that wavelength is 7632.5 Ang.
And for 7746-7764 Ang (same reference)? 7762.5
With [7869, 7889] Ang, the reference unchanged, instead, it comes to 7870.0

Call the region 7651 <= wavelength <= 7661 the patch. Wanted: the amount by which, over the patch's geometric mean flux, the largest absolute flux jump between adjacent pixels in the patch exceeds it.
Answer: -6.96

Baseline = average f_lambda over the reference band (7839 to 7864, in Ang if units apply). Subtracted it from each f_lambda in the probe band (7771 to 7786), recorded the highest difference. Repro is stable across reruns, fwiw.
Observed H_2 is 0.0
